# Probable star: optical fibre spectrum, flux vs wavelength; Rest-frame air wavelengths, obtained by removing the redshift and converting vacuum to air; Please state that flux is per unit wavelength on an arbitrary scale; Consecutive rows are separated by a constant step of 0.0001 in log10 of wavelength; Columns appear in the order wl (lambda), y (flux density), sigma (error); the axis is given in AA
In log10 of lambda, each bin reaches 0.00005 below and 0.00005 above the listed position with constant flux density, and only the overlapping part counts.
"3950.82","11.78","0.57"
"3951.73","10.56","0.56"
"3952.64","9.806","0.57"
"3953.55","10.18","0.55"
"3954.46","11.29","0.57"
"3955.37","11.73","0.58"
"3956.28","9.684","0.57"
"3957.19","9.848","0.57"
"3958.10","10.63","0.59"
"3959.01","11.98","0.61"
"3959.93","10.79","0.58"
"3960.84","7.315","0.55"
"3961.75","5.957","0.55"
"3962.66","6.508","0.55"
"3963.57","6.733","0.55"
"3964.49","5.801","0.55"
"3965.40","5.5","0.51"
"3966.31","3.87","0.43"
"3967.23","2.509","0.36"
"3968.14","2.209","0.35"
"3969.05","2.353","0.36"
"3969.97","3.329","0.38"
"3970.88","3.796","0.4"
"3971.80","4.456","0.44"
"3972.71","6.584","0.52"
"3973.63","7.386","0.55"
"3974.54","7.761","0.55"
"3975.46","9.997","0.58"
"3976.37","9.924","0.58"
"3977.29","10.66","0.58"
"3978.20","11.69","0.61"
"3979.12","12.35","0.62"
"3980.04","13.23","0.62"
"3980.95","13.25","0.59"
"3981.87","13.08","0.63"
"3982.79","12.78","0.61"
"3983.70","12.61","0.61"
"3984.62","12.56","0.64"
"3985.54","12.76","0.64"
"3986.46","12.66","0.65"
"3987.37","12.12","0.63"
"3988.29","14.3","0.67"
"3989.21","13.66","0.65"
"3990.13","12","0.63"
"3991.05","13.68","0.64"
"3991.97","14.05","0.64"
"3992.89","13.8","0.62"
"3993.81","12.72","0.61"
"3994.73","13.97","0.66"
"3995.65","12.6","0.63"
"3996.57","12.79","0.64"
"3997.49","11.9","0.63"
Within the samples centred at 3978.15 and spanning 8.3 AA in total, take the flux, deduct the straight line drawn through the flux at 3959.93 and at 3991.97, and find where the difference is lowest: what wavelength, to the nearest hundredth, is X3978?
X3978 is 3974.54 AA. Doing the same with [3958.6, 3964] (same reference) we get 3961.75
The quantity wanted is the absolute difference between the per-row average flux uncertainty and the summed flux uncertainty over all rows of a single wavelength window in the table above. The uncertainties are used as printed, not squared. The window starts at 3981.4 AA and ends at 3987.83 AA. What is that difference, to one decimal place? 3.8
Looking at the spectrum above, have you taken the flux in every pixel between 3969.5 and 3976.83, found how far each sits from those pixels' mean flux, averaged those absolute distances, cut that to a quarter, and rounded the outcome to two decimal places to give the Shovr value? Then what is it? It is 0.53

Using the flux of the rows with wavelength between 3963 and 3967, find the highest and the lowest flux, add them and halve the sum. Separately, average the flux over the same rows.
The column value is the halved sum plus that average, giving 11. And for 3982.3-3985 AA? 25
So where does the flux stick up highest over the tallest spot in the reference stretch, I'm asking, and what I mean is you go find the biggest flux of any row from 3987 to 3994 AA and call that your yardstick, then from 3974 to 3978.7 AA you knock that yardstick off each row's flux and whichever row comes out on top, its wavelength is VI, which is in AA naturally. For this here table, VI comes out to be 3978.20 AA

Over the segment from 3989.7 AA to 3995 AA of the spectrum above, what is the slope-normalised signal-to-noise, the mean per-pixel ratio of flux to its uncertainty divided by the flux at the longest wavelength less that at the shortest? 11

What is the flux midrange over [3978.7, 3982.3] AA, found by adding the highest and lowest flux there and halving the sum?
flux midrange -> 13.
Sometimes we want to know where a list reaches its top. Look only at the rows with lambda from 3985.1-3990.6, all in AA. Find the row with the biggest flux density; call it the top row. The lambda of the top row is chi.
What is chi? 3988.29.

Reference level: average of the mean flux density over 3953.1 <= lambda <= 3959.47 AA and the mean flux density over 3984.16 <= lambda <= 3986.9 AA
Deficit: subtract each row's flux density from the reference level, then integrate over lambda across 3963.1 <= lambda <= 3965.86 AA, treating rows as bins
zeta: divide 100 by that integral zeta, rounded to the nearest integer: 6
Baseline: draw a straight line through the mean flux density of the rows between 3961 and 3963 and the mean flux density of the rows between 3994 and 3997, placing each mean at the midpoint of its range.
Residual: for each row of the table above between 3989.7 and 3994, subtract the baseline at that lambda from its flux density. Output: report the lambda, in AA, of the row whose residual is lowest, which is 3993.81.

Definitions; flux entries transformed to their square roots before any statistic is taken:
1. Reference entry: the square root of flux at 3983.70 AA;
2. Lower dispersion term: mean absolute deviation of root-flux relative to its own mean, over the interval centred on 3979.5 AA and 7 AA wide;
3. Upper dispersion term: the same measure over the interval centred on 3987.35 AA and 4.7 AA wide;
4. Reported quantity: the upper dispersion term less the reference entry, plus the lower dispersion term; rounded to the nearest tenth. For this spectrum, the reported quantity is -3.3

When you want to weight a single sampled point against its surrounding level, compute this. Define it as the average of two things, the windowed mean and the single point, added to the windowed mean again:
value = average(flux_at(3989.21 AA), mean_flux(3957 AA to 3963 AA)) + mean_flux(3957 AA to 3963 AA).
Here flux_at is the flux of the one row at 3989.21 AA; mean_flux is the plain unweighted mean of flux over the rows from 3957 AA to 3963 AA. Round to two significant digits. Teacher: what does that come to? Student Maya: 20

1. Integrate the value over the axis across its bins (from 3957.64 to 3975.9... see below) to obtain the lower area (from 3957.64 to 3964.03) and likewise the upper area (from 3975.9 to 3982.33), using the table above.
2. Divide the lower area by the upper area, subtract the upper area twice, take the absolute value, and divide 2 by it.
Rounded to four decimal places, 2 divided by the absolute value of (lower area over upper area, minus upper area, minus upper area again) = 0.0130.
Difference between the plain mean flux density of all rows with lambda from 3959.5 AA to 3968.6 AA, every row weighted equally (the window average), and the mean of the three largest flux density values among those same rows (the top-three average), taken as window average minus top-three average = -2.6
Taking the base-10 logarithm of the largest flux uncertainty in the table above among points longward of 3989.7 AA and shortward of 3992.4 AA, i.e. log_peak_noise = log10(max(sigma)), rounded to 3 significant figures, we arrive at -0.194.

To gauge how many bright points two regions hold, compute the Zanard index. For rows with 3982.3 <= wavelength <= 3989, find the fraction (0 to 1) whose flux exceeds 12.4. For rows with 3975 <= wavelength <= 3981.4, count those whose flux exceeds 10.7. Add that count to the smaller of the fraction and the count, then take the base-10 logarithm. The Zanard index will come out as 0.686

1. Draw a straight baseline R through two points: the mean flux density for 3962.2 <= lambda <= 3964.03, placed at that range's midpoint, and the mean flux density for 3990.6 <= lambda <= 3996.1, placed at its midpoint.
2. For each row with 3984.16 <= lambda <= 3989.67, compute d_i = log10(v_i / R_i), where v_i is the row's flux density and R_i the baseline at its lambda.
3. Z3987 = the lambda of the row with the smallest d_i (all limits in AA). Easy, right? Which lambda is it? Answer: 3987.37 AA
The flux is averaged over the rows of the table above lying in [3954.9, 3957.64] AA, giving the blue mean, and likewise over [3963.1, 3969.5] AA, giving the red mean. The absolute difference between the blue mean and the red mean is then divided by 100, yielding 0.063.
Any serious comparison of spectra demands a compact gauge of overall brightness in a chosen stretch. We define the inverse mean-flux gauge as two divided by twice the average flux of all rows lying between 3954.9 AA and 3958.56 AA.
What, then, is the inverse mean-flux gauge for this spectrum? 0.10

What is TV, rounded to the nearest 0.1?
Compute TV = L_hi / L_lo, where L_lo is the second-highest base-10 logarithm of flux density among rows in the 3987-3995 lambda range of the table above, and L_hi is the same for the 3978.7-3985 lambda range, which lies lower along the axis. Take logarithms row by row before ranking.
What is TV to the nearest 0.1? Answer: 1.0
